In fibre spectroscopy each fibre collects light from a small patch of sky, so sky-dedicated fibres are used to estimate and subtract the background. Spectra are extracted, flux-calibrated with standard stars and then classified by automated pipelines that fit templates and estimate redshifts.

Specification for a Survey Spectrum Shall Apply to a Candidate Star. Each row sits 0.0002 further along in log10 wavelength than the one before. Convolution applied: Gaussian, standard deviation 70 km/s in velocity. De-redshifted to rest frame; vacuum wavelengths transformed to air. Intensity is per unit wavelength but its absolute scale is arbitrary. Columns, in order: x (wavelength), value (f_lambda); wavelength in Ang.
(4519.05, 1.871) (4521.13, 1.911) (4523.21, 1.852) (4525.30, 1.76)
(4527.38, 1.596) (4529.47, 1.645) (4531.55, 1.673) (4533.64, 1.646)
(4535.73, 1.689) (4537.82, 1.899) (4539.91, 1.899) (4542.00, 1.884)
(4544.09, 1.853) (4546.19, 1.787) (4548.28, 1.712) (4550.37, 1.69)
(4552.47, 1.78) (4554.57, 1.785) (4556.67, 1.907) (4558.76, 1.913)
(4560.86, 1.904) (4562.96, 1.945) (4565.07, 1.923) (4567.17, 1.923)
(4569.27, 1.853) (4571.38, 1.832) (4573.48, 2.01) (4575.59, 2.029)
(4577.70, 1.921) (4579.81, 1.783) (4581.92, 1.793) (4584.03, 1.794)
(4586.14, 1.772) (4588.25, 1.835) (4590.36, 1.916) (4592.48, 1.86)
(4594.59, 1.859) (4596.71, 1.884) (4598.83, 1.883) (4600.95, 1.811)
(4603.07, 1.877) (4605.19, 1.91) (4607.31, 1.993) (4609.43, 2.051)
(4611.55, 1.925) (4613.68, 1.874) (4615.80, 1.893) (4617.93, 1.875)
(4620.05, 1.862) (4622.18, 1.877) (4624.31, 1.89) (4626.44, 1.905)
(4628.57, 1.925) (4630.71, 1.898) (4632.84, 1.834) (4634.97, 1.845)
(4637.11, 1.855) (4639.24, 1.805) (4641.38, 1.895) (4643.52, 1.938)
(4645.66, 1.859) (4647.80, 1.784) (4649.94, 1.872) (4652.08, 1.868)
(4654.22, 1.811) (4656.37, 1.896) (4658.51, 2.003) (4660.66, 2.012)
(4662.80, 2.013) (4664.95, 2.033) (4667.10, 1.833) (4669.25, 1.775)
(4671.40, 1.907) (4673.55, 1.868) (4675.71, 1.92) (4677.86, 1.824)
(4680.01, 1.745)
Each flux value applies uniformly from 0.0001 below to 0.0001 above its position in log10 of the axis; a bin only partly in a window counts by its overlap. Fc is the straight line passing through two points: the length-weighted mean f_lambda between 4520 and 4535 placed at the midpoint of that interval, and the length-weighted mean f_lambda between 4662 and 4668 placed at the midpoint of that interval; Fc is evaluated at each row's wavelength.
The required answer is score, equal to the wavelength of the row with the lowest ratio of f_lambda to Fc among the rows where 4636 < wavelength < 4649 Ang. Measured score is 4647.80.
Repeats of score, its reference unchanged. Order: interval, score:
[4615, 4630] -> 4620.05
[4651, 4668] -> 4654.22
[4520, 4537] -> 4527.38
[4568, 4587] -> 4586.14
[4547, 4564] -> 4550.37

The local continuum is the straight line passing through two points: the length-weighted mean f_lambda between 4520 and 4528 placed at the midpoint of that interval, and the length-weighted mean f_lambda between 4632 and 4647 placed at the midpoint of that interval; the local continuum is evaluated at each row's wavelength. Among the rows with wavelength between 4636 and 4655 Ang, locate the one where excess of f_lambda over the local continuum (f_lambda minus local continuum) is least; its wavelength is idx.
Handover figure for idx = 4647.80 Ang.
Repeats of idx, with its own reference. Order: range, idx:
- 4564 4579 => 4571.38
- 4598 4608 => 4600.95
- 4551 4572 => 4552.47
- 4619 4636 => 4632.84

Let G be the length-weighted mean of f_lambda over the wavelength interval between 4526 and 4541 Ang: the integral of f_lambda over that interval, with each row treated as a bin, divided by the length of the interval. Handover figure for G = 1.72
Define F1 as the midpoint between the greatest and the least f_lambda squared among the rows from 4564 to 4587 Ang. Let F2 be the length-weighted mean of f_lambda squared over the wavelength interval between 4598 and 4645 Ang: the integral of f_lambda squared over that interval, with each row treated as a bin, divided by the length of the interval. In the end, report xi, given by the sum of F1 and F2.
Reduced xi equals 7.21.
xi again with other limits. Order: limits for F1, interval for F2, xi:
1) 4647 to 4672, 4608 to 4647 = 7.21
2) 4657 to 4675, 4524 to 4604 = 7.00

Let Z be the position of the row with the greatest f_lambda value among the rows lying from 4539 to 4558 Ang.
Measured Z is 4556.67 Ang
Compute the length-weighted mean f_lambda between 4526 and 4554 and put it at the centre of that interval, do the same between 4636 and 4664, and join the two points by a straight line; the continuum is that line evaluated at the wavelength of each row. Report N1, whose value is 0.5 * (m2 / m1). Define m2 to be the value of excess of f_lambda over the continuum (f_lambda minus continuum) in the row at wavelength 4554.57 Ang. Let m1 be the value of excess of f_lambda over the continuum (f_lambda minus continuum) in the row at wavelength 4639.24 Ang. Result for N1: -0.10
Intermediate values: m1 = -0.07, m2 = 0.02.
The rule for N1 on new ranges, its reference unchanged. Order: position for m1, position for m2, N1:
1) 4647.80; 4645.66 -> 0.14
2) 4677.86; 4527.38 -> 0.65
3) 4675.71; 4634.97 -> 2.06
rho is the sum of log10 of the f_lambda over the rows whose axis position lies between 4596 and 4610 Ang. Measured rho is 1.97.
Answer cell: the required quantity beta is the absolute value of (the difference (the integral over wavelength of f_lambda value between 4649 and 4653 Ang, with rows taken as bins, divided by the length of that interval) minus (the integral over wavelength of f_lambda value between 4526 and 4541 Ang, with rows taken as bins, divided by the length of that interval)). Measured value 0.15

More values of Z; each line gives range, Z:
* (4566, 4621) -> 4609.43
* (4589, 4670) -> 4609.43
